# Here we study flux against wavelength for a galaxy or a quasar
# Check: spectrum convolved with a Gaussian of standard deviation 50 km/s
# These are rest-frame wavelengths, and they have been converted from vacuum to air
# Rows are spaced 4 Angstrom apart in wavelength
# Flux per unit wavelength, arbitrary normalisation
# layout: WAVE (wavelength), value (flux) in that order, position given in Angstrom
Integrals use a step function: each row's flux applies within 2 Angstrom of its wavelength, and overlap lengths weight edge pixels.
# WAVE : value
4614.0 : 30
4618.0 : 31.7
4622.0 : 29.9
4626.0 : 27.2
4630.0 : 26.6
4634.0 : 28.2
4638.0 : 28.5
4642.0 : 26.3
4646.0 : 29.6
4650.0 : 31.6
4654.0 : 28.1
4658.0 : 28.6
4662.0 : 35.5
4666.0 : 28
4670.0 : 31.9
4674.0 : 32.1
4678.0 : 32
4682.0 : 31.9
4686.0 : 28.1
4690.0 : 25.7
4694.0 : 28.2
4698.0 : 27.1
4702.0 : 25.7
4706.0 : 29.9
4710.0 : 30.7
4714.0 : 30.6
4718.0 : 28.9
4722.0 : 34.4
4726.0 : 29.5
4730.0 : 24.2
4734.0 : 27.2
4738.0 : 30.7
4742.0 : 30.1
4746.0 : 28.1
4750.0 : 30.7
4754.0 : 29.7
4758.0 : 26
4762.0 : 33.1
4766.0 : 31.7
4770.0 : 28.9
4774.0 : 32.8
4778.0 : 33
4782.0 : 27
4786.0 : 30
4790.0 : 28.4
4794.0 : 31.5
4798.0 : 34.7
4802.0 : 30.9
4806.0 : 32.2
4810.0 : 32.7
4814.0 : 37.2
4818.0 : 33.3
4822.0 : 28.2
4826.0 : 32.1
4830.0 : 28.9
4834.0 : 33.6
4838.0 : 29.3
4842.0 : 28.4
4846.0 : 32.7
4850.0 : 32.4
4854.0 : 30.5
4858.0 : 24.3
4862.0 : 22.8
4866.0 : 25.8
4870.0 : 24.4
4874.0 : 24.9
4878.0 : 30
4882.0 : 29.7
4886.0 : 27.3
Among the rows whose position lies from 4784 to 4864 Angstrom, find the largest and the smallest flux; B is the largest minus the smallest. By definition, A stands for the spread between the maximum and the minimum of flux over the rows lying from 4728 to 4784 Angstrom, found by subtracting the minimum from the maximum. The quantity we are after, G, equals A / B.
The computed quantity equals 0.62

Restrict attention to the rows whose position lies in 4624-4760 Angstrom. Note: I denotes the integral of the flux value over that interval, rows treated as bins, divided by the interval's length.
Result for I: 29.2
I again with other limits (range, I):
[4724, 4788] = 29.5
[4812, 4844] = 31.4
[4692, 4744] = 29.0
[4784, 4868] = 30.5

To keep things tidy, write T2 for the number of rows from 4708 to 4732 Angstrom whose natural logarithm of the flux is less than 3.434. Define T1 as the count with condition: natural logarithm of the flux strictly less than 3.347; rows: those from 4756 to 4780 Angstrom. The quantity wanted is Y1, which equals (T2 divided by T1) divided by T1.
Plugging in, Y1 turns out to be 5.0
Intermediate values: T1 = 1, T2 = 5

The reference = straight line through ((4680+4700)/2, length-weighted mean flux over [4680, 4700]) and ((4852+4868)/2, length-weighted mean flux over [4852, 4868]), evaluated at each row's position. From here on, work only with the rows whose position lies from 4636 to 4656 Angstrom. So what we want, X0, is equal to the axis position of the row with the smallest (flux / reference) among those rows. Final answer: 4642.0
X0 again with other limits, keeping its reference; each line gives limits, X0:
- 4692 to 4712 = 4702.0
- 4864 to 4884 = 4870.0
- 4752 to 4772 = 4758.0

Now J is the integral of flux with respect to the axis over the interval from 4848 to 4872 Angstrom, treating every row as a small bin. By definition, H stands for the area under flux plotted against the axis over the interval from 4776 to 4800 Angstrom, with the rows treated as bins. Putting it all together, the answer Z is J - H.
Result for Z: -98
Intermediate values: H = 738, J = 641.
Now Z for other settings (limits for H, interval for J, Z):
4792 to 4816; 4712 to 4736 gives -98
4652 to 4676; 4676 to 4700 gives -45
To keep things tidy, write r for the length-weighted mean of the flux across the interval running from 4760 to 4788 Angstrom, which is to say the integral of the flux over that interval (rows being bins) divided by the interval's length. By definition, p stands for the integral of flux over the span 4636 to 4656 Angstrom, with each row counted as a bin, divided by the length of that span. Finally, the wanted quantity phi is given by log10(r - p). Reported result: 0.32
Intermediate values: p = 28.8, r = 30.9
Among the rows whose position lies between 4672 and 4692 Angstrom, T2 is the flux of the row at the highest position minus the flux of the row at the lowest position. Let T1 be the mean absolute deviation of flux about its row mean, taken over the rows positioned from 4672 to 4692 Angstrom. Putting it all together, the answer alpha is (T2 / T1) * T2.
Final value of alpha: 17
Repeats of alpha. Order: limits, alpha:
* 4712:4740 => 0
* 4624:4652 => 14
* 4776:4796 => 1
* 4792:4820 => 2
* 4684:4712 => 5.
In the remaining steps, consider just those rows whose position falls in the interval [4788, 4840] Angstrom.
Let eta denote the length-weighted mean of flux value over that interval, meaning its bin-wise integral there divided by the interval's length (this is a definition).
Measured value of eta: 31.8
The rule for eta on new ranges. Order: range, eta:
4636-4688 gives 30.2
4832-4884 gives 28.4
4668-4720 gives 29.4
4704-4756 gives 29.6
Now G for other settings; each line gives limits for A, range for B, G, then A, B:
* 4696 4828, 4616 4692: 1.33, 13.0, 9.8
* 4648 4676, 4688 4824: 0.58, 7.5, 13.0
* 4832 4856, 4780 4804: 0.68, 5.2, 7.7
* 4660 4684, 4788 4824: 0.83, 7.5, 9.0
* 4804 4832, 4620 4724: 0.92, 9.0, 9.8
